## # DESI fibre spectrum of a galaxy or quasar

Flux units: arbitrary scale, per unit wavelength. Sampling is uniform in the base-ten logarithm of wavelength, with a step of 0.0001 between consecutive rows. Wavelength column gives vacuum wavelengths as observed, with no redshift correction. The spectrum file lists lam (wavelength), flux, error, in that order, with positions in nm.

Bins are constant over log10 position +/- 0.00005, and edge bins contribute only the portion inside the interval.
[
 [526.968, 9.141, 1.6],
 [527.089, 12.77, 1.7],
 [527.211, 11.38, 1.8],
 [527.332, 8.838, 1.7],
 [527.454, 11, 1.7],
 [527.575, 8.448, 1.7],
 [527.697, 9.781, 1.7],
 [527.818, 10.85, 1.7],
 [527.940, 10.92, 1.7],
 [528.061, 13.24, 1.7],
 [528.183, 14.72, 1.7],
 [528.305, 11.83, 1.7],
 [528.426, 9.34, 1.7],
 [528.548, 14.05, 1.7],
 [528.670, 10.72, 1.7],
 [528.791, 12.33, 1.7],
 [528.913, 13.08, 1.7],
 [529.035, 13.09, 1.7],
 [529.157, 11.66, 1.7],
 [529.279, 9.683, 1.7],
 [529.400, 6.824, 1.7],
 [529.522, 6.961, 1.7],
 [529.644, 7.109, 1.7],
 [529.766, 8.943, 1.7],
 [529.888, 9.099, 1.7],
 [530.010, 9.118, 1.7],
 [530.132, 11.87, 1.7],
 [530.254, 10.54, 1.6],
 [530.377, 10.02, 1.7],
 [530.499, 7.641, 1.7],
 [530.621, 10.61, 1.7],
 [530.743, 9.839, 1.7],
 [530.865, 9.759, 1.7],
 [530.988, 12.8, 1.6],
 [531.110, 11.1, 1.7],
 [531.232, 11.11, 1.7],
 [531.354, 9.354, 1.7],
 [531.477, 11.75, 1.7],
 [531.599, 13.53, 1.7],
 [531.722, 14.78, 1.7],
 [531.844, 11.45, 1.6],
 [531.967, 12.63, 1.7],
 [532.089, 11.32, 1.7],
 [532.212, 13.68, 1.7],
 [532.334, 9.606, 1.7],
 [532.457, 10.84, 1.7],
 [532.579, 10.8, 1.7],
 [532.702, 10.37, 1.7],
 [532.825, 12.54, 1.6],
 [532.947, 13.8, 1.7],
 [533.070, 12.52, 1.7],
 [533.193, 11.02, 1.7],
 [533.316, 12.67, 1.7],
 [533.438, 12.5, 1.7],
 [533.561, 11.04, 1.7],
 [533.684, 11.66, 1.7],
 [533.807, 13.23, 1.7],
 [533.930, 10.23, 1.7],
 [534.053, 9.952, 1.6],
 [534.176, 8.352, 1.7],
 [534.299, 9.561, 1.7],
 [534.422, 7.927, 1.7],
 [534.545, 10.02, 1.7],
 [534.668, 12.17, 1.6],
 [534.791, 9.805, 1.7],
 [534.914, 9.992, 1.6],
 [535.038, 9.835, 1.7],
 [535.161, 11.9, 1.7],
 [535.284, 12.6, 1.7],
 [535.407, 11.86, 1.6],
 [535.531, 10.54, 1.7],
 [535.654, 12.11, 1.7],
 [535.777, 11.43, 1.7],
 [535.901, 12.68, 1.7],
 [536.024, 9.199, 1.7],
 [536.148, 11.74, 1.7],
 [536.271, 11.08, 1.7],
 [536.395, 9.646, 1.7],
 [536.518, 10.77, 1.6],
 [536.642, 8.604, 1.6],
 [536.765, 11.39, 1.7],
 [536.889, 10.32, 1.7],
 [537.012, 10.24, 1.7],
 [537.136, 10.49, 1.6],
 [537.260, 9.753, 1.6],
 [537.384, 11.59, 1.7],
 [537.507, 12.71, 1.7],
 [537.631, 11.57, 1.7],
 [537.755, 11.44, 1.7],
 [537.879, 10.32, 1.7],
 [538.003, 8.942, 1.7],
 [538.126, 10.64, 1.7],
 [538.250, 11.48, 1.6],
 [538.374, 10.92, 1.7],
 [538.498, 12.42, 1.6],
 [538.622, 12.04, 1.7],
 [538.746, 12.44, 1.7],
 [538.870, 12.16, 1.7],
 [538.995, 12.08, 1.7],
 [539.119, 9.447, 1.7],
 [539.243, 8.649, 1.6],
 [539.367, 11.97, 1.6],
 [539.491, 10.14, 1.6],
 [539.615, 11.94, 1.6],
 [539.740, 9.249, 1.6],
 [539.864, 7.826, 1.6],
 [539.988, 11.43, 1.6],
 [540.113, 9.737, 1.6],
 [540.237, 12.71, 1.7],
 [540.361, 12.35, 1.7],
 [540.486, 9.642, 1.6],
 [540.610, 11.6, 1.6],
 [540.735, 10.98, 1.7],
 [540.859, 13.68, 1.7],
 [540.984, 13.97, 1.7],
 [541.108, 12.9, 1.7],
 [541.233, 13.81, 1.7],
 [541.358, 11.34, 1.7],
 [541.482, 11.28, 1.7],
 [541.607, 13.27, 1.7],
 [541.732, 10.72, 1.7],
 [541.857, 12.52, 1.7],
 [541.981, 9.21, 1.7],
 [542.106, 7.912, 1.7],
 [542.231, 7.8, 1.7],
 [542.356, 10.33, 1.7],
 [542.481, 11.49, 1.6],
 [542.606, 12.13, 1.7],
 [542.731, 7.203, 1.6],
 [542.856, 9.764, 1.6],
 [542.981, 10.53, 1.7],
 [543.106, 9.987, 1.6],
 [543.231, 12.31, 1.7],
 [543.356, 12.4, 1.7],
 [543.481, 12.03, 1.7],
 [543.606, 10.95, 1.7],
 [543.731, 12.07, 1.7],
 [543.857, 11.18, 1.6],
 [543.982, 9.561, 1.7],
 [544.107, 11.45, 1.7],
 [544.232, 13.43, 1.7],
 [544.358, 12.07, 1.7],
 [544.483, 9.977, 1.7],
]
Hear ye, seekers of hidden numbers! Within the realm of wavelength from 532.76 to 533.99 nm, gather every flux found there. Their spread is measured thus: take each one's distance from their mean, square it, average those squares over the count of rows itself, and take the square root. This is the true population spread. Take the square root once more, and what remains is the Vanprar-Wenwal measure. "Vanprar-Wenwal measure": 1.02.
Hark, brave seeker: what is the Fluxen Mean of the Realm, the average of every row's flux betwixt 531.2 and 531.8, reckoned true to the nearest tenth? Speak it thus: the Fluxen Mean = 12.1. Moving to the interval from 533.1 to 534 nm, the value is 11.8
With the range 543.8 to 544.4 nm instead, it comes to 11.5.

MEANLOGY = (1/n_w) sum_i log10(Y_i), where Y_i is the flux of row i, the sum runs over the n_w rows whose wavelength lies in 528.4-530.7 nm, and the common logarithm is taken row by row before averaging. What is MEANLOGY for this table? 1.00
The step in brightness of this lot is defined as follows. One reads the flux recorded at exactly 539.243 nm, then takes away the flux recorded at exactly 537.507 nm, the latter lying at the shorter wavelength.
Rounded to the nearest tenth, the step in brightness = -4.1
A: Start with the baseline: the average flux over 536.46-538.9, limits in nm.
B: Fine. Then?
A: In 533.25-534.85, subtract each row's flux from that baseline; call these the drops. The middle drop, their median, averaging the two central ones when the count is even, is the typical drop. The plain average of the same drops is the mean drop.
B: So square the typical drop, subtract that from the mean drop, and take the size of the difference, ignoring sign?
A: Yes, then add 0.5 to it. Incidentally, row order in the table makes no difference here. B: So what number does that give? 0.8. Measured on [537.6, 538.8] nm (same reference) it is 0.9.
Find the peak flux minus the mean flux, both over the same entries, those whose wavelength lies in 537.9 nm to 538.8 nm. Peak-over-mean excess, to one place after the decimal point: 1.2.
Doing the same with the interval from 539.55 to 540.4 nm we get 2.0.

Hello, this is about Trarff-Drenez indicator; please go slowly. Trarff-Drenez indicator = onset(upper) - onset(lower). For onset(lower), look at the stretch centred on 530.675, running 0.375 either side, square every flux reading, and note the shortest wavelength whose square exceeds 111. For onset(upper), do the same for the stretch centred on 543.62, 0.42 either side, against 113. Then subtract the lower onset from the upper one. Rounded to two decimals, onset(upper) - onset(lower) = 12.61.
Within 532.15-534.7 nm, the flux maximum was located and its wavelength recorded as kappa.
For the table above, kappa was 532.947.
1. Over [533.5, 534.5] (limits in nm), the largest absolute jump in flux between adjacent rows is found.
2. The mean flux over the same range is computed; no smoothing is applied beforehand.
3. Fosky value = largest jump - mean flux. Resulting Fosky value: -7.24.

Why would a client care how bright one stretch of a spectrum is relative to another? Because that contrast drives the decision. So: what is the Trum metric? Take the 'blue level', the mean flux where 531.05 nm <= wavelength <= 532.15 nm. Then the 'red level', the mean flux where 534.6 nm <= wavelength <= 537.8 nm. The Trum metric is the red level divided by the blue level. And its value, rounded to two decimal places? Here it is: 0.92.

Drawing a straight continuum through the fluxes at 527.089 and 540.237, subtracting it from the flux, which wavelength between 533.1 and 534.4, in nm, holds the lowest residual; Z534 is 534.176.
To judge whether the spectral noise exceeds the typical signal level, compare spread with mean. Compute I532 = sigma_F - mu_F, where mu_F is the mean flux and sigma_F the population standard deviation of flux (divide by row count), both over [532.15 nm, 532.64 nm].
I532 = -9.7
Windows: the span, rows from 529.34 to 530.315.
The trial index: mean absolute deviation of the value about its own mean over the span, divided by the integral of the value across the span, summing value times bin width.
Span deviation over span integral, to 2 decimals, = 0.16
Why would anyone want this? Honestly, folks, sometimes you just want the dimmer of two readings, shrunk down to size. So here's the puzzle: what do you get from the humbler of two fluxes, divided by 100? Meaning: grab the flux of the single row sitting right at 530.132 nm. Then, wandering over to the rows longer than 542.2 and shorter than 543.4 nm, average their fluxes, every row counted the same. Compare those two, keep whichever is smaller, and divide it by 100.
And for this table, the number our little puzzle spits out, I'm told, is 0.104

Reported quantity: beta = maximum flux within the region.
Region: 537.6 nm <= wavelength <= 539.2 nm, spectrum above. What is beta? 12.44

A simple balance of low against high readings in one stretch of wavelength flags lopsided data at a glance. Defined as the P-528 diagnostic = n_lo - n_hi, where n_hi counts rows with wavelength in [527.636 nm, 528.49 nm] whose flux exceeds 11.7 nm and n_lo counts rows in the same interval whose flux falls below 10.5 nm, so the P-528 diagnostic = -1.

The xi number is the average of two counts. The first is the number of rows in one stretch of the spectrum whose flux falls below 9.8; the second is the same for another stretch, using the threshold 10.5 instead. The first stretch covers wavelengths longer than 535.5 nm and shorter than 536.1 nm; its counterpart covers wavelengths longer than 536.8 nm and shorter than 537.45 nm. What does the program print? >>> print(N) 2.5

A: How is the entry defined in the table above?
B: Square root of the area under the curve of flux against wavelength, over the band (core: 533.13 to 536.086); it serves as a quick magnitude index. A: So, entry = 5.68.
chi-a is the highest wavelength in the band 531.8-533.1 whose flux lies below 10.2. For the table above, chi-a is 532.334 nm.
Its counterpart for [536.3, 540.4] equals 540.113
